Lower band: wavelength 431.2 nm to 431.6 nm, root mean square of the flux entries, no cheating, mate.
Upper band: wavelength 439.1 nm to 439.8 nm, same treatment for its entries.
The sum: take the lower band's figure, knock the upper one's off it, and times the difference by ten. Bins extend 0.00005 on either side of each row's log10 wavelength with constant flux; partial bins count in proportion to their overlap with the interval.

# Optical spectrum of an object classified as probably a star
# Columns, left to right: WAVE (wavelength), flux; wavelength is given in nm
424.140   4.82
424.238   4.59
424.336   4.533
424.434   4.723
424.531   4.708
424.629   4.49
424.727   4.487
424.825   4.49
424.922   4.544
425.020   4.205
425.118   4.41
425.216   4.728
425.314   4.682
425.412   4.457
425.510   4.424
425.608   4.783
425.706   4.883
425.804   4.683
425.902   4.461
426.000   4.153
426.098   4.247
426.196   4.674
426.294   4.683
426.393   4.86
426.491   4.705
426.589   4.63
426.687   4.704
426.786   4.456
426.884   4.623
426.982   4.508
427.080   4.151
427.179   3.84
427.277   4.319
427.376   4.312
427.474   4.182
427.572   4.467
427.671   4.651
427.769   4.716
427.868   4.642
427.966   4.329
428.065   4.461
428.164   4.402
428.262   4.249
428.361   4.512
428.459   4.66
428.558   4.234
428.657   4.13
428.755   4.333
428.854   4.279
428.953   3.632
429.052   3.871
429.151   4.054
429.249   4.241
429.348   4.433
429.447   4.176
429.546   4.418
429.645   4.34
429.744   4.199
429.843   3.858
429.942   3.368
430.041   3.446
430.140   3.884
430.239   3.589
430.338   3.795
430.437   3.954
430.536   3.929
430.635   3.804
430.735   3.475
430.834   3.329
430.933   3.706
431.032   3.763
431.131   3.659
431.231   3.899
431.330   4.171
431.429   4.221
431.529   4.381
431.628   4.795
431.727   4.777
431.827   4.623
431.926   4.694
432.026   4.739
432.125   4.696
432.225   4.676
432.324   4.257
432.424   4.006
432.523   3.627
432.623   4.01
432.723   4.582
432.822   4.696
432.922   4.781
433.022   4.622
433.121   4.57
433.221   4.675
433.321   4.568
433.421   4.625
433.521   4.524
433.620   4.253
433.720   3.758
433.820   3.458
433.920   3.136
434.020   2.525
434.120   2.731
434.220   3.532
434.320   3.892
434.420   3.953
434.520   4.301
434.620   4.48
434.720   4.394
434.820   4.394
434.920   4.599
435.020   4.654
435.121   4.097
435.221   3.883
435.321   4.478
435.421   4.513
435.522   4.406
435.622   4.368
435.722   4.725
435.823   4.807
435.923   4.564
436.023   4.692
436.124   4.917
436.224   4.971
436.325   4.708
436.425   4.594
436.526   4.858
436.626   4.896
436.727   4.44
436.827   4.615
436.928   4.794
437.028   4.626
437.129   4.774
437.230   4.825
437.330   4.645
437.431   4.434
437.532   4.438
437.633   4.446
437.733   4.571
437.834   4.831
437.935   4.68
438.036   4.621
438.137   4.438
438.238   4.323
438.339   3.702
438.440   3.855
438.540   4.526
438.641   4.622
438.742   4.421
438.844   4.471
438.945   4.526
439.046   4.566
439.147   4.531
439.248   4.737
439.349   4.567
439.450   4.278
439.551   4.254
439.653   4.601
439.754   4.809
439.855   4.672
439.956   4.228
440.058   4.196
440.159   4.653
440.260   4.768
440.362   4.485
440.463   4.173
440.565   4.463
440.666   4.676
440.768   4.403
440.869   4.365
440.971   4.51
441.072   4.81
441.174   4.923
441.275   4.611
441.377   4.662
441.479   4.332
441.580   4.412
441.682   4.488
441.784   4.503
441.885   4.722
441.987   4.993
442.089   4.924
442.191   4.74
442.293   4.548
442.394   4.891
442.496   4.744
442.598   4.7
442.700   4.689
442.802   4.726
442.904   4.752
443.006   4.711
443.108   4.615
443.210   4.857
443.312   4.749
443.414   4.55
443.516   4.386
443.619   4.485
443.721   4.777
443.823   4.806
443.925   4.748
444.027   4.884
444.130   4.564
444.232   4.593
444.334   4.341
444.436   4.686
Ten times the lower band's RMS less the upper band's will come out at -3.7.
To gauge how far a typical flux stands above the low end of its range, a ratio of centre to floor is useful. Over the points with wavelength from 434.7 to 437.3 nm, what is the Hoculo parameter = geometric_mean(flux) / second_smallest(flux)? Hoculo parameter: 1.12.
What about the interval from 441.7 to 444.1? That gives 1.05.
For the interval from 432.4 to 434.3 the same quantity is 1.45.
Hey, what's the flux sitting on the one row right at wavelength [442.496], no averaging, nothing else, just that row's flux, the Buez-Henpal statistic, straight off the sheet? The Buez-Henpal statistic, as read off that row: 4.744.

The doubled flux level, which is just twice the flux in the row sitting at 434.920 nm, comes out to 9.20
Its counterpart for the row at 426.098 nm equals 8.49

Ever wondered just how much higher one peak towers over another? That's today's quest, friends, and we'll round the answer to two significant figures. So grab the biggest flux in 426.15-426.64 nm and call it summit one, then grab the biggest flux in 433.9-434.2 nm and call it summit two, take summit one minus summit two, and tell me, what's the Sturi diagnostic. 1.7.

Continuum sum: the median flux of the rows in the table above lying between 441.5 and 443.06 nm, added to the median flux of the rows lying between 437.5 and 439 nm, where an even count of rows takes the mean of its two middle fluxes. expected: 9.19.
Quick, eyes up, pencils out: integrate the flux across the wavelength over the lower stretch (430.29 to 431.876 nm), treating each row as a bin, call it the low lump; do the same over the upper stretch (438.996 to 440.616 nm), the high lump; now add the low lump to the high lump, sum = 13.7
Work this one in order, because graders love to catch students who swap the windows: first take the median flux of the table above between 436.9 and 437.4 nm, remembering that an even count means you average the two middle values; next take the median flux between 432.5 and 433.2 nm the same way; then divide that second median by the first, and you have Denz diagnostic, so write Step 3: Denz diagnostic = 0.960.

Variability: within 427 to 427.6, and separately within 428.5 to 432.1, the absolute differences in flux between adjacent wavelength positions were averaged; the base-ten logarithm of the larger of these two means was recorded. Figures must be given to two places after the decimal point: -0.62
